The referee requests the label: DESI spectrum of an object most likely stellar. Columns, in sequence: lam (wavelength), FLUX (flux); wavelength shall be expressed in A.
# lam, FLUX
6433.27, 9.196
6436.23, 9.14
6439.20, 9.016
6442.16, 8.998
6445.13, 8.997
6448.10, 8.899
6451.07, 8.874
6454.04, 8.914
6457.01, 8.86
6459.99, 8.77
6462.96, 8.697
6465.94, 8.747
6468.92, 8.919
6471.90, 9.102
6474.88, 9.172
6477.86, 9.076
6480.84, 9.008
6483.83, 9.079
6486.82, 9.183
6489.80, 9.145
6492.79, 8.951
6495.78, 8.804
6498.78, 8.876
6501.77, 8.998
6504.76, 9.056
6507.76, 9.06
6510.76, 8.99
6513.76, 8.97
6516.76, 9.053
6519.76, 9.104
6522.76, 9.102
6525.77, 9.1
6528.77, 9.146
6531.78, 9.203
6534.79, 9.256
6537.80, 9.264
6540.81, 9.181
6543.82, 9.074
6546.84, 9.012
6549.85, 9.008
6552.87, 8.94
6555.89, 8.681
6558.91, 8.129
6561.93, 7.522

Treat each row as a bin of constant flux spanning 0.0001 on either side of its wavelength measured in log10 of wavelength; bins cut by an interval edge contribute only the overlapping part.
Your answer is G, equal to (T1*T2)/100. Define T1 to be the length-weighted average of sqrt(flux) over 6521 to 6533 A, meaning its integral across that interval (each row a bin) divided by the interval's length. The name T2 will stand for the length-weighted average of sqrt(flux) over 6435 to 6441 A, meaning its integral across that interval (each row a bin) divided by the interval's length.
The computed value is 0.0910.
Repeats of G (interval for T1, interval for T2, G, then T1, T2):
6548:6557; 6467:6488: 0.0898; 2.98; 3.01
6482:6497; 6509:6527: 0.0904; 3.01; 3.01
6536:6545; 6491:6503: 0.0905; 3.03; 2.98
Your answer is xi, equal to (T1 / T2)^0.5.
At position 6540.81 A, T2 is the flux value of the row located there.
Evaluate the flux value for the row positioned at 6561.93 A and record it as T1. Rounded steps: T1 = 7.522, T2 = 9.181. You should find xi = 0.905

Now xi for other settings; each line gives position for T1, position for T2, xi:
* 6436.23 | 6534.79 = 0.994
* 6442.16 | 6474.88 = 0.990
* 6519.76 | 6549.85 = 1.005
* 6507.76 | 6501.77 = 1.003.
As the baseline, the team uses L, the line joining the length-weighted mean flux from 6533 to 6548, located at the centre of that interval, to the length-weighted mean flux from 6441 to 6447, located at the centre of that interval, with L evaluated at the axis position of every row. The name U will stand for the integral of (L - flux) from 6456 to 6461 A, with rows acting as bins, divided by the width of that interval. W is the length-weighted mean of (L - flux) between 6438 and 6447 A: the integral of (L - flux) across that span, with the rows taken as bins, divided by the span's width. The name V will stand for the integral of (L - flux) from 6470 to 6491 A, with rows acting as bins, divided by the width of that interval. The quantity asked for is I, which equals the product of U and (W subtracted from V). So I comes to -0.007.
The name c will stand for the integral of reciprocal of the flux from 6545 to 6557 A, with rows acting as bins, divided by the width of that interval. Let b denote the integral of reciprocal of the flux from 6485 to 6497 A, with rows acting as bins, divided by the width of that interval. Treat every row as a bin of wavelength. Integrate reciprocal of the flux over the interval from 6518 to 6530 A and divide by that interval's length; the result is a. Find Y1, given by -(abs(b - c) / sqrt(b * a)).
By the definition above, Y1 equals -0.011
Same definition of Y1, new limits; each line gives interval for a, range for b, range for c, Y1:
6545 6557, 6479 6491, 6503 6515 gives -0.009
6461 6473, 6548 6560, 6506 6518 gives -0.036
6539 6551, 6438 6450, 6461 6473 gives -0.014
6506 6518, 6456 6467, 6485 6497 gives -0.029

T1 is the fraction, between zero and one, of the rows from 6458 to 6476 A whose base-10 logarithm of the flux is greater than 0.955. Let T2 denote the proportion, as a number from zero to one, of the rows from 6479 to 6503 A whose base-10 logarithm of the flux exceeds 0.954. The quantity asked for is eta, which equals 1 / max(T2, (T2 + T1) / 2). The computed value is 1.60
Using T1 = 0.33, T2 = 0.6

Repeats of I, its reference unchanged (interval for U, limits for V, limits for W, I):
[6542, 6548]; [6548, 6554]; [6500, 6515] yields 0.013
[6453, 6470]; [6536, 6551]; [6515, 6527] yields 0.003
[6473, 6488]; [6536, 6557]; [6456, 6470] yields 0.004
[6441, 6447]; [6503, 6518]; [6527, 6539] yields -0.001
